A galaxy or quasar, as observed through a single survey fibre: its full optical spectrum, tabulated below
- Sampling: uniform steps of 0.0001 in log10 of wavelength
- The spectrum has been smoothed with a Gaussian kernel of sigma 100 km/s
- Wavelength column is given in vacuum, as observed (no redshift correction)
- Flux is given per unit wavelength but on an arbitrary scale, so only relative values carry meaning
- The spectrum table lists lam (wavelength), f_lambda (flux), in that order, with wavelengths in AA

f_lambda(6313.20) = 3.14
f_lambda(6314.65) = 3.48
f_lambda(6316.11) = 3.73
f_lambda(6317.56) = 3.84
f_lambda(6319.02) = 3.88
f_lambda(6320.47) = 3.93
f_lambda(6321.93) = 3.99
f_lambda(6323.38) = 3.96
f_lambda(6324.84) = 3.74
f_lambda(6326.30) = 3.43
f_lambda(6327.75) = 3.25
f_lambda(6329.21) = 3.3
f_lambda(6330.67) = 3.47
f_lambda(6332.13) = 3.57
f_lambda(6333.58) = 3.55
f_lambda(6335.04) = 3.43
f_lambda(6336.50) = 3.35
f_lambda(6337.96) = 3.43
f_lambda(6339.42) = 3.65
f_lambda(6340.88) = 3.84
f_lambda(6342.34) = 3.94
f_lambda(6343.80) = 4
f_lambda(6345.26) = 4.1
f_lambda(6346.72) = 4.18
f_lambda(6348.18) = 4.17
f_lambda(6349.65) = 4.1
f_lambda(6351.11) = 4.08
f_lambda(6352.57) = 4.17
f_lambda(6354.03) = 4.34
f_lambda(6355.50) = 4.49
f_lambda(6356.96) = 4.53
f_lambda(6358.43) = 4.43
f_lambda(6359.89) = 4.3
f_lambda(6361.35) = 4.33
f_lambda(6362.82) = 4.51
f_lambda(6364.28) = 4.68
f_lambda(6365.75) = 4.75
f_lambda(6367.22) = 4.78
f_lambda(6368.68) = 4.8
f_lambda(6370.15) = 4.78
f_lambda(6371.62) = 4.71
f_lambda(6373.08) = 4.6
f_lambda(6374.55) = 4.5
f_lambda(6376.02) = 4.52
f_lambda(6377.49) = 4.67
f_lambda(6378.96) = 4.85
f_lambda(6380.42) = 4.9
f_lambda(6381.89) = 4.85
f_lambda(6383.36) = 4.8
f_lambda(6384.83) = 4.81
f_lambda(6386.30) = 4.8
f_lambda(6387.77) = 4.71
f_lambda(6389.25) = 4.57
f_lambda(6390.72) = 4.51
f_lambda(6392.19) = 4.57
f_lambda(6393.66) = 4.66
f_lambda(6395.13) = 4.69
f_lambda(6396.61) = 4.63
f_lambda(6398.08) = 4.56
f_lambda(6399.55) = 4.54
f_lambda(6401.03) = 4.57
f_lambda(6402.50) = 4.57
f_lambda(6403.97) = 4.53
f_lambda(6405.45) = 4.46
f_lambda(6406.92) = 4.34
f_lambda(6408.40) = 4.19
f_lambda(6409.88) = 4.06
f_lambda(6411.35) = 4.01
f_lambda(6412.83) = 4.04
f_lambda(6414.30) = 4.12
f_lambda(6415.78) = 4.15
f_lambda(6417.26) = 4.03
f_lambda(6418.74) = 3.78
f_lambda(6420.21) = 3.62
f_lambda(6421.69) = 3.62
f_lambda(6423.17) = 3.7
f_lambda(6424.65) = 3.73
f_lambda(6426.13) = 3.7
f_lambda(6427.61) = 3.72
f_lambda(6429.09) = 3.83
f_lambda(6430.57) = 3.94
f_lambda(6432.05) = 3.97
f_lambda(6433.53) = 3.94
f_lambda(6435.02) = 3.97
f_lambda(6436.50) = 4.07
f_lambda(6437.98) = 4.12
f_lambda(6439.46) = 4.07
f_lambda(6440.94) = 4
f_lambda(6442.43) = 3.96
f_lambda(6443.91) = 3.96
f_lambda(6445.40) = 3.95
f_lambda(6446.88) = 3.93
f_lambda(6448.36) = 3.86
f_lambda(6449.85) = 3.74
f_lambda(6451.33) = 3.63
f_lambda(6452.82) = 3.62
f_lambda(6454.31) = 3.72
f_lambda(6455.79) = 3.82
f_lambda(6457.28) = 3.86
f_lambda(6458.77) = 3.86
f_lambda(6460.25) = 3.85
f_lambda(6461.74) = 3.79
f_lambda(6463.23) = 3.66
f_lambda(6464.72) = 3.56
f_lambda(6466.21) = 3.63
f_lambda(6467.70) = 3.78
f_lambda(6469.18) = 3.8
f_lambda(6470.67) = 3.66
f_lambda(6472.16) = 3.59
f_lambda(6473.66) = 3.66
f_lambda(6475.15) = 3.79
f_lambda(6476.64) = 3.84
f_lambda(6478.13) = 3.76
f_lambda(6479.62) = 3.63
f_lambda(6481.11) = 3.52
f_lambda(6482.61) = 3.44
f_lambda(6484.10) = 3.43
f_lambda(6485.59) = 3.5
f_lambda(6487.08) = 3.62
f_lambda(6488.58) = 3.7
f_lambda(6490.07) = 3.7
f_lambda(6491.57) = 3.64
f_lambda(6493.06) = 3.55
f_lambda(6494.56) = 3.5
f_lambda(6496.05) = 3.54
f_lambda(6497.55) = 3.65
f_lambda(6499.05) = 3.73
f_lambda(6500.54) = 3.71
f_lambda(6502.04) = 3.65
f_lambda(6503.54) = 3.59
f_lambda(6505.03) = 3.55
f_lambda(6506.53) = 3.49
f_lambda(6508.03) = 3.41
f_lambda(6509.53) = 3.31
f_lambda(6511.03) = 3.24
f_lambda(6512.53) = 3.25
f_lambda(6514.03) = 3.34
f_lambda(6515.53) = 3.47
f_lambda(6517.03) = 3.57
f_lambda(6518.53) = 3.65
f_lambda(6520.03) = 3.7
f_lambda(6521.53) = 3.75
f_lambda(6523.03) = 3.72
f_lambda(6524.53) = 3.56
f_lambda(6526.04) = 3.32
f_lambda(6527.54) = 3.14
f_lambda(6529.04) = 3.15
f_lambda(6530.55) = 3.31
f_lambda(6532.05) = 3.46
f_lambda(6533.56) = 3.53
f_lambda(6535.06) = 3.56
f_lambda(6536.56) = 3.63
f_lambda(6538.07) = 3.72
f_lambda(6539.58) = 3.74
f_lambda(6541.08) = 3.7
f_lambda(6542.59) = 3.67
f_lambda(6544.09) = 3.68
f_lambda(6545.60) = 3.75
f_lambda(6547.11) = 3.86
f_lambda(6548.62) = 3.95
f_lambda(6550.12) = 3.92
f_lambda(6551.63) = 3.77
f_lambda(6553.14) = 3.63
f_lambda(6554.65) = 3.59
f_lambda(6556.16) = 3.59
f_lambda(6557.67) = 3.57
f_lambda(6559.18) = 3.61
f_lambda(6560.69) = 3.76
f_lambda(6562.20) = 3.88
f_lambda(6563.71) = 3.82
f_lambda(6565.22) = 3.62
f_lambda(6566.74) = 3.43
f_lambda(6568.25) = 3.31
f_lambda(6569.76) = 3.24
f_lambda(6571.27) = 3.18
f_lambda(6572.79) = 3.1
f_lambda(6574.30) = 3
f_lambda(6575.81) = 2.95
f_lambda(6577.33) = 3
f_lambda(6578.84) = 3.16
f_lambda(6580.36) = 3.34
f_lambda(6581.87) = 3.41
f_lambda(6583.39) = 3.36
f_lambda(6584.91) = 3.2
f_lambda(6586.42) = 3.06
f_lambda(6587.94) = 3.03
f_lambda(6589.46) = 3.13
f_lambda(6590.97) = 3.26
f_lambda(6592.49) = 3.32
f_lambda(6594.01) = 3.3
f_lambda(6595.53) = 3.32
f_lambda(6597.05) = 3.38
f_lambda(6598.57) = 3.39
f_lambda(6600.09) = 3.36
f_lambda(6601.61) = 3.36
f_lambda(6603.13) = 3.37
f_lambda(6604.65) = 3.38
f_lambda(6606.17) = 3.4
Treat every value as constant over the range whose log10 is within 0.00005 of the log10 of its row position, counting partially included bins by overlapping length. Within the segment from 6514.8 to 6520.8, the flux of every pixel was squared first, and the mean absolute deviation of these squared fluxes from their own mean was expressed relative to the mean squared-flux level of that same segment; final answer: 0.043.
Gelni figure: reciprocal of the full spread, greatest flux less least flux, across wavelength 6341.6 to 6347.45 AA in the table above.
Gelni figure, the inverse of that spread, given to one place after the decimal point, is 4.2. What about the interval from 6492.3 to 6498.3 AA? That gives 6.7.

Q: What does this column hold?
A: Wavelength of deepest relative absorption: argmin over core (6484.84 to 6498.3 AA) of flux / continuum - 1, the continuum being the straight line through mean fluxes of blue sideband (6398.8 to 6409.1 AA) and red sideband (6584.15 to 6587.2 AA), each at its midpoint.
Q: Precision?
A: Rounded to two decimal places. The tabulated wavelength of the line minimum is 6485.59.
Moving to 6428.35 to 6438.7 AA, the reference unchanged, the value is 6429.09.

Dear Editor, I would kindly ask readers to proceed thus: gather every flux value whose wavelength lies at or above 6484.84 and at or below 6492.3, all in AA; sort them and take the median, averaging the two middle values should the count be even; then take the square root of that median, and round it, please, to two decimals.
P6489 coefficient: 1.91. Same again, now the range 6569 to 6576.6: 1.76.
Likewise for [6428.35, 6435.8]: 1.98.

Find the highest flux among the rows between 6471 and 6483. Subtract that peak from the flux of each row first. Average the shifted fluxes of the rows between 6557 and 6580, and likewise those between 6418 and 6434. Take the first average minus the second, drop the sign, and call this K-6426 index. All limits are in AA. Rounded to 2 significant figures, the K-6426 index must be 0.40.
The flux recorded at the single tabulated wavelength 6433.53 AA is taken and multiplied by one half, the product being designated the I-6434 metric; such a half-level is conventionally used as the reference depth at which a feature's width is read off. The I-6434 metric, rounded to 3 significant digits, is 1.97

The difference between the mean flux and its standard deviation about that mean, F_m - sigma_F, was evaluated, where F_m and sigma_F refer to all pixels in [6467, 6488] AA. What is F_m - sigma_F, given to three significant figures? 3.51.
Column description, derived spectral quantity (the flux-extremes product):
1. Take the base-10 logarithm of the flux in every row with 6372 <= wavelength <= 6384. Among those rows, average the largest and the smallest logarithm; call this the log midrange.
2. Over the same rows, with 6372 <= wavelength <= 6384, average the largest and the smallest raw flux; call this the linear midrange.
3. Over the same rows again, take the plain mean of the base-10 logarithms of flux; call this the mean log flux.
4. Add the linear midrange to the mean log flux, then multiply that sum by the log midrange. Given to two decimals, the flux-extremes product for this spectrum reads 3.61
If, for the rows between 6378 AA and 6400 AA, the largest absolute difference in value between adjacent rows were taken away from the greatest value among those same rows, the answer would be 4.8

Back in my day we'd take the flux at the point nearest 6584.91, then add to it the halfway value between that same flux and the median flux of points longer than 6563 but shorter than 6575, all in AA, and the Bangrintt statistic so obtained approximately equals 6.4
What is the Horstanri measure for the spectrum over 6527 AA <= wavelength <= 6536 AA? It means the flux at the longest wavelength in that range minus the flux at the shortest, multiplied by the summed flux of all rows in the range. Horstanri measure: 8.5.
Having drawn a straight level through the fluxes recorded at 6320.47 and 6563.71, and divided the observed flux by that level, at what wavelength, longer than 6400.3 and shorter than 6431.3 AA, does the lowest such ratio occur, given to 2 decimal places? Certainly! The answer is 6420.21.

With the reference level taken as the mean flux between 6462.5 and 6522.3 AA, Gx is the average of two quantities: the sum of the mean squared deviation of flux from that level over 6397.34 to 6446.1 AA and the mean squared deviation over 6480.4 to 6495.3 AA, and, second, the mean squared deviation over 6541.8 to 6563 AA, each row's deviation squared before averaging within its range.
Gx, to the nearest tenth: 0.2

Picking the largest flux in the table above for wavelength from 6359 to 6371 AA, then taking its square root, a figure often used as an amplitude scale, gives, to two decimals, 2.19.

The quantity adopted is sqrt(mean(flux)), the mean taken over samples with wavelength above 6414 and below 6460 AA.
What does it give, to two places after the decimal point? 1.97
